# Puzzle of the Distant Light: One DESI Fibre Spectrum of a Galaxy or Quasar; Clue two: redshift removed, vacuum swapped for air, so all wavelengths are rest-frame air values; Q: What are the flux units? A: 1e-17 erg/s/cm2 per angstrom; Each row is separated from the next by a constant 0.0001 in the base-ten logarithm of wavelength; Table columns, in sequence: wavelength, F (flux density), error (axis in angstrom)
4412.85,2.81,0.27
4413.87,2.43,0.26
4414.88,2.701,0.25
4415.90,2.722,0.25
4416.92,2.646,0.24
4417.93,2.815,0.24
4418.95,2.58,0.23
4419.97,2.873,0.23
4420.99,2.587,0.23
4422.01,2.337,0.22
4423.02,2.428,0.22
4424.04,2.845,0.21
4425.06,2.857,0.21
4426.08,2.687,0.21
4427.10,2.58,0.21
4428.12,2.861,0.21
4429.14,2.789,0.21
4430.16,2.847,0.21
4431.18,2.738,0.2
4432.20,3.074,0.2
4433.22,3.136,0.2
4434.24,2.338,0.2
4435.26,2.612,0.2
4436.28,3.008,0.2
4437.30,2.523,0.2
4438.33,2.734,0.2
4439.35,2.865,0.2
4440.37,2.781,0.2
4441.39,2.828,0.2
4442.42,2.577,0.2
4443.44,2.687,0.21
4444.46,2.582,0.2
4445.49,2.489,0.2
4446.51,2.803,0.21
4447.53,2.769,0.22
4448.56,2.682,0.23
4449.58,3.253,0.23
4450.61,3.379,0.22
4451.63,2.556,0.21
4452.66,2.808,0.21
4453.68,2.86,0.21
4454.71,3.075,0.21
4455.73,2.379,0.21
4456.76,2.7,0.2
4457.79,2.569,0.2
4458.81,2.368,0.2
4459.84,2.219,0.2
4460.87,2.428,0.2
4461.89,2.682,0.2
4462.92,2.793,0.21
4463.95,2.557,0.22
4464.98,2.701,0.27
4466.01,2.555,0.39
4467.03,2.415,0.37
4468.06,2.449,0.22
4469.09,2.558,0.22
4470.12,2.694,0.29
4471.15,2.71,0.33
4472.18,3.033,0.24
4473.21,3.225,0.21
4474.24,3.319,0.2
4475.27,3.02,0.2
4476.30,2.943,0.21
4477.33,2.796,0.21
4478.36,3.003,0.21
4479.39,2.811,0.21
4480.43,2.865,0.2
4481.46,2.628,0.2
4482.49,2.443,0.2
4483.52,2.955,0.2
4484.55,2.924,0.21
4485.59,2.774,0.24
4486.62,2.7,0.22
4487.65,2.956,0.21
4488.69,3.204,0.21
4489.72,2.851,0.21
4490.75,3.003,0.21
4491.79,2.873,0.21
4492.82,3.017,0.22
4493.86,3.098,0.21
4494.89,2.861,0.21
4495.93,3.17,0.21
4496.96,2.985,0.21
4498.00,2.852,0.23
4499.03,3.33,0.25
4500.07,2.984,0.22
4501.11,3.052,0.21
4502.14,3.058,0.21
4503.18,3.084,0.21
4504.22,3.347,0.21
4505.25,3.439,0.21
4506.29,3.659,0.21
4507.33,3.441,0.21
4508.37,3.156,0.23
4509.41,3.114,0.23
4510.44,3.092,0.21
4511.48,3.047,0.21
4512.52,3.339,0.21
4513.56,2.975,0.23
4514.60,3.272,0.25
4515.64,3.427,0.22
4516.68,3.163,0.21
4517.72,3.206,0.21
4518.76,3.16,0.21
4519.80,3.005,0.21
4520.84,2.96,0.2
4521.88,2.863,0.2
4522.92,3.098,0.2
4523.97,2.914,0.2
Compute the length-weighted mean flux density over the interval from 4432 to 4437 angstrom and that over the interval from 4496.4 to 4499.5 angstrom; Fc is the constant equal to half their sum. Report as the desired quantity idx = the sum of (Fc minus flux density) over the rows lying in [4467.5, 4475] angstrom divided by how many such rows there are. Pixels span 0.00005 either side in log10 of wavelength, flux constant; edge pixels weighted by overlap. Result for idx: 0.08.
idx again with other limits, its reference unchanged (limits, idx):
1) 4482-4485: 0.16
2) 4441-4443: 0.23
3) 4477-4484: 0.15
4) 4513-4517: -0.27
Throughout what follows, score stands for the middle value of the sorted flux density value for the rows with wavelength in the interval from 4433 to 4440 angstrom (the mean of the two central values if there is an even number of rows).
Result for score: 2.73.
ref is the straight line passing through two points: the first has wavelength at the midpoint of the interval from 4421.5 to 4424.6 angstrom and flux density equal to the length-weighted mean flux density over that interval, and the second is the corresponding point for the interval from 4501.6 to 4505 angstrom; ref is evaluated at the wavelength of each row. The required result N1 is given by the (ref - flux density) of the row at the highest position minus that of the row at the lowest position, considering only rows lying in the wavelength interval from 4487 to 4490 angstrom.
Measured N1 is 0.1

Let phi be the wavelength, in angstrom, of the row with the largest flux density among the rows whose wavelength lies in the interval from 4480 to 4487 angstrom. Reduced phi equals 4483.52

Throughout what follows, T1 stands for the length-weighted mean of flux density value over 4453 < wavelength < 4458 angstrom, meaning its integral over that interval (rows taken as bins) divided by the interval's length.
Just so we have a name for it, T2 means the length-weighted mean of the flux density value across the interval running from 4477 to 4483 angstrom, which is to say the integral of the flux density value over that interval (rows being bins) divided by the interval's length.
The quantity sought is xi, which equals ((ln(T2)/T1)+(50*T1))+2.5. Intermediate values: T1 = 2.7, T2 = 2.8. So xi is 139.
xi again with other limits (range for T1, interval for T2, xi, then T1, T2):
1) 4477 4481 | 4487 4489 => 146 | 2.9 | 3.0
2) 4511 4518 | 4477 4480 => 163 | 3.2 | 2.9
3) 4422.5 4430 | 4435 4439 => 139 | 2.7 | 2.7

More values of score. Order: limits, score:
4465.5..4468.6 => 2.45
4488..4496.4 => 3.01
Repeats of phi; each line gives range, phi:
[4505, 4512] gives 4506.29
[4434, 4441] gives 4436.28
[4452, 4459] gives 4454.71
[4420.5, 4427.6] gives 4425.06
